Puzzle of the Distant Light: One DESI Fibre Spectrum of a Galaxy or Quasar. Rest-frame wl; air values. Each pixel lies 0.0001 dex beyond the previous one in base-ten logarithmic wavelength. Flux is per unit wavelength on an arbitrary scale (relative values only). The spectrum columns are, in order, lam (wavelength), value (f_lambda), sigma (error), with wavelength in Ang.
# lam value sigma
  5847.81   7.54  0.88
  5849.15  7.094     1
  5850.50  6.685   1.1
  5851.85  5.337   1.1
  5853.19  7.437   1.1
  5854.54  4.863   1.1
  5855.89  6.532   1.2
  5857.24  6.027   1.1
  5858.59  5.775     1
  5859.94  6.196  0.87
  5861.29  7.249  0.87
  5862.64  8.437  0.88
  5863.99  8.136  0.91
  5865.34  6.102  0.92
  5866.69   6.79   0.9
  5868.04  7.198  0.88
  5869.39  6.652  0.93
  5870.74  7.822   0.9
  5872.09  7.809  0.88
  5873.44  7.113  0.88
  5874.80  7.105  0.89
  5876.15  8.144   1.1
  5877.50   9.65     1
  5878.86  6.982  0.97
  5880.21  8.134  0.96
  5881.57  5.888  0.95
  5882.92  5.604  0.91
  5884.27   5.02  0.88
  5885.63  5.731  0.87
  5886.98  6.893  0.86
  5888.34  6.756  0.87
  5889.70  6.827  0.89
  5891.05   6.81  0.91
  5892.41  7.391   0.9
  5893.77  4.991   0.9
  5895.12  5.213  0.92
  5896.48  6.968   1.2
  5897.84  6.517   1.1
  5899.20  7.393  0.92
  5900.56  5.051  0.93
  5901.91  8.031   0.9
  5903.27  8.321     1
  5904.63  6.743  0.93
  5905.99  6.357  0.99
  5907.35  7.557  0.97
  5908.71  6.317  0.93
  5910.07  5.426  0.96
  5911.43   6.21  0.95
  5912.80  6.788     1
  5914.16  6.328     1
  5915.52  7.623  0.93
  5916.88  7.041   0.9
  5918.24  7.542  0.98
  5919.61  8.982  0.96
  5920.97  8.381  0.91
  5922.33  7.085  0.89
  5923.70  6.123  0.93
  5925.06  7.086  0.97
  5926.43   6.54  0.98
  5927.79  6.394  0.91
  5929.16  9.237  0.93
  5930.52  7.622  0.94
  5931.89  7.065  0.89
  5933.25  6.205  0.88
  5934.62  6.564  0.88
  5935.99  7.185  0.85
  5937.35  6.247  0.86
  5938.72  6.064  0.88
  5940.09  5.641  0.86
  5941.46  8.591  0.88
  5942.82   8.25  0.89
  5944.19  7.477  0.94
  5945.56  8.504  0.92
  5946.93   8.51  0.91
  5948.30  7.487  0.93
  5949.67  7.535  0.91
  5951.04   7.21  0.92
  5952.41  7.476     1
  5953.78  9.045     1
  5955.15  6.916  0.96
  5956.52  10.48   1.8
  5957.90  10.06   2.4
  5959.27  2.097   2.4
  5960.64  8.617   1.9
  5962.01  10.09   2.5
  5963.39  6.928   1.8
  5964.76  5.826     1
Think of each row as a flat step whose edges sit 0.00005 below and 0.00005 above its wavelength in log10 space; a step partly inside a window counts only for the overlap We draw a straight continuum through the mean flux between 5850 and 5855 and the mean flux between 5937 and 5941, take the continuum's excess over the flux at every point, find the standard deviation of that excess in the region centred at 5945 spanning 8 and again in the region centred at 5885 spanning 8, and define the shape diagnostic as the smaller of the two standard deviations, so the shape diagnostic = 0.5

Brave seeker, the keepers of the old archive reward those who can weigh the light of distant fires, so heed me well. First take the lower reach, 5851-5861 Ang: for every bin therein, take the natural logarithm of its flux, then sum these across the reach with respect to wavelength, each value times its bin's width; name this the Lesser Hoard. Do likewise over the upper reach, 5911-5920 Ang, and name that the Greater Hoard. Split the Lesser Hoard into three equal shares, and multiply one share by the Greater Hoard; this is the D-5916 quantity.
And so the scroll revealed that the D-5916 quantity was 106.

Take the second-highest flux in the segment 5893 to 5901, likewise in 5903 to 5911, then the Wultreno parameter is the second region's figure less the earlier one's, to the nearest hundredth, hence 0.59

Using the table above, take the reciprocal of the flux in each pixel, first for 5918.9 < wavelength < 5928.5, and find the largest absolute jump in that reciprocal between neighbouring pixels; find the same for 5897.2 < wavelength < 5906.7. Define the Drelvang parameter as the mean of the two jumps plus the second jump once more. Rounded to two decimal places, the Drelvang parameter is 0.12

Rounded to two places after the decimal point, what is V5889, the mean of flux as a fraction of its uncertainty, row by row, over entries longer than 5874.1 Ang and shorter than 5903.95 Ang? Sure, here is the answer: 7.19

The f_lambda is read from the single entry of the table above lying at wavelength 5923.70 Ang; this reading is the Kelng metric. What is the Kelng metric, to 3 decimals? 6.123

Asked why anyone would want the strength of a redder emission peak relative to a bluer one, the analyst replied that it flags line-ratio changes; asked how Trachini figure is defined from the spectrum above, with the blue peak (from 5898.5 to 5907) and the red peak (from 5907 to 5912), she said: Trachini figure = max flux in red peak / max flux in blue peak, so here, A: 0.91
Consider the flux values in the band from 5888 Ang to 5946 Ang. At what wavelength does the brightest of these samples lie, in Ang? 5929.16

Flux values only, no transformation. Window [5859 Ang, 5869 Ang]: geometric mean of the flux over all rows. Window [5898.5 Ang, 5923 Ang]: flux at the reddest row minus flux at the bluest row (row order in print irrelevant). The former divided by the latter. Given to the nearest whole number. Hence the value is -23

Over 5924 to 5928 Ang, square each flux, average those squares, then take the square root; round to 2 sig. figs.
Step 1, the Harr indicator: 6.7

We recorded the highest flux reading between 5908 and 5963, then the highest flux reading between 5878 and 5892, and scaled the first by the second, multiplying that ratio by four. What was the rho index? 5.2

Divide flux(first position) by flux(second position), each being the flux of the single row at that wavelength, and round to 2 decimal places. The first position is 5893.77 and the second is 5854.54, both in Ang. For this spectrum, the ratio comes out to 1.03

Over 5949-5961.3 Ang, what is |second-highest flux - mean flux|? 2.3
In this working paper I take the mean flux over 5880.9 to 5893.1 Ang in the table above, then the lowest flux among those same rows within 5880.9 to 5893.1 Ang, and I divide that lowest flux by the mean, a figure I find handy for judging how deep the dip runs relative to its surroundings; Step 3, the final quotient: 0.79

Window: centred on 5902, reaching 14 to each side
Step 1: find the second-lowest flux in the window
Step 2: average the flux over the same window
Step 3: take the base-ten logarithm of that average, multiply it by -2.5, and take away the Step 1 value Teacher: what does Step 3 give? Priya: -7.1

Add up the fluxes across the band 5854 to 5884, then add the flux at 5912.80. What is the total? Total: 161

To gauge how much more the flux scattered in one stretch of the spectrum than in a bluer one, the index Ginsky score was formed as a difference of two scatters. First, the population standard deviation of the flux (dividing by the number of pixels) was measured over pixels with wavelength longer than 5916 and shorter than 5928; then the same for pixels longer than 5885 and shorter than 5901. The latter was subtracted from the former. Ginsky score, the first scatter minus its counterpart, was 0.0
